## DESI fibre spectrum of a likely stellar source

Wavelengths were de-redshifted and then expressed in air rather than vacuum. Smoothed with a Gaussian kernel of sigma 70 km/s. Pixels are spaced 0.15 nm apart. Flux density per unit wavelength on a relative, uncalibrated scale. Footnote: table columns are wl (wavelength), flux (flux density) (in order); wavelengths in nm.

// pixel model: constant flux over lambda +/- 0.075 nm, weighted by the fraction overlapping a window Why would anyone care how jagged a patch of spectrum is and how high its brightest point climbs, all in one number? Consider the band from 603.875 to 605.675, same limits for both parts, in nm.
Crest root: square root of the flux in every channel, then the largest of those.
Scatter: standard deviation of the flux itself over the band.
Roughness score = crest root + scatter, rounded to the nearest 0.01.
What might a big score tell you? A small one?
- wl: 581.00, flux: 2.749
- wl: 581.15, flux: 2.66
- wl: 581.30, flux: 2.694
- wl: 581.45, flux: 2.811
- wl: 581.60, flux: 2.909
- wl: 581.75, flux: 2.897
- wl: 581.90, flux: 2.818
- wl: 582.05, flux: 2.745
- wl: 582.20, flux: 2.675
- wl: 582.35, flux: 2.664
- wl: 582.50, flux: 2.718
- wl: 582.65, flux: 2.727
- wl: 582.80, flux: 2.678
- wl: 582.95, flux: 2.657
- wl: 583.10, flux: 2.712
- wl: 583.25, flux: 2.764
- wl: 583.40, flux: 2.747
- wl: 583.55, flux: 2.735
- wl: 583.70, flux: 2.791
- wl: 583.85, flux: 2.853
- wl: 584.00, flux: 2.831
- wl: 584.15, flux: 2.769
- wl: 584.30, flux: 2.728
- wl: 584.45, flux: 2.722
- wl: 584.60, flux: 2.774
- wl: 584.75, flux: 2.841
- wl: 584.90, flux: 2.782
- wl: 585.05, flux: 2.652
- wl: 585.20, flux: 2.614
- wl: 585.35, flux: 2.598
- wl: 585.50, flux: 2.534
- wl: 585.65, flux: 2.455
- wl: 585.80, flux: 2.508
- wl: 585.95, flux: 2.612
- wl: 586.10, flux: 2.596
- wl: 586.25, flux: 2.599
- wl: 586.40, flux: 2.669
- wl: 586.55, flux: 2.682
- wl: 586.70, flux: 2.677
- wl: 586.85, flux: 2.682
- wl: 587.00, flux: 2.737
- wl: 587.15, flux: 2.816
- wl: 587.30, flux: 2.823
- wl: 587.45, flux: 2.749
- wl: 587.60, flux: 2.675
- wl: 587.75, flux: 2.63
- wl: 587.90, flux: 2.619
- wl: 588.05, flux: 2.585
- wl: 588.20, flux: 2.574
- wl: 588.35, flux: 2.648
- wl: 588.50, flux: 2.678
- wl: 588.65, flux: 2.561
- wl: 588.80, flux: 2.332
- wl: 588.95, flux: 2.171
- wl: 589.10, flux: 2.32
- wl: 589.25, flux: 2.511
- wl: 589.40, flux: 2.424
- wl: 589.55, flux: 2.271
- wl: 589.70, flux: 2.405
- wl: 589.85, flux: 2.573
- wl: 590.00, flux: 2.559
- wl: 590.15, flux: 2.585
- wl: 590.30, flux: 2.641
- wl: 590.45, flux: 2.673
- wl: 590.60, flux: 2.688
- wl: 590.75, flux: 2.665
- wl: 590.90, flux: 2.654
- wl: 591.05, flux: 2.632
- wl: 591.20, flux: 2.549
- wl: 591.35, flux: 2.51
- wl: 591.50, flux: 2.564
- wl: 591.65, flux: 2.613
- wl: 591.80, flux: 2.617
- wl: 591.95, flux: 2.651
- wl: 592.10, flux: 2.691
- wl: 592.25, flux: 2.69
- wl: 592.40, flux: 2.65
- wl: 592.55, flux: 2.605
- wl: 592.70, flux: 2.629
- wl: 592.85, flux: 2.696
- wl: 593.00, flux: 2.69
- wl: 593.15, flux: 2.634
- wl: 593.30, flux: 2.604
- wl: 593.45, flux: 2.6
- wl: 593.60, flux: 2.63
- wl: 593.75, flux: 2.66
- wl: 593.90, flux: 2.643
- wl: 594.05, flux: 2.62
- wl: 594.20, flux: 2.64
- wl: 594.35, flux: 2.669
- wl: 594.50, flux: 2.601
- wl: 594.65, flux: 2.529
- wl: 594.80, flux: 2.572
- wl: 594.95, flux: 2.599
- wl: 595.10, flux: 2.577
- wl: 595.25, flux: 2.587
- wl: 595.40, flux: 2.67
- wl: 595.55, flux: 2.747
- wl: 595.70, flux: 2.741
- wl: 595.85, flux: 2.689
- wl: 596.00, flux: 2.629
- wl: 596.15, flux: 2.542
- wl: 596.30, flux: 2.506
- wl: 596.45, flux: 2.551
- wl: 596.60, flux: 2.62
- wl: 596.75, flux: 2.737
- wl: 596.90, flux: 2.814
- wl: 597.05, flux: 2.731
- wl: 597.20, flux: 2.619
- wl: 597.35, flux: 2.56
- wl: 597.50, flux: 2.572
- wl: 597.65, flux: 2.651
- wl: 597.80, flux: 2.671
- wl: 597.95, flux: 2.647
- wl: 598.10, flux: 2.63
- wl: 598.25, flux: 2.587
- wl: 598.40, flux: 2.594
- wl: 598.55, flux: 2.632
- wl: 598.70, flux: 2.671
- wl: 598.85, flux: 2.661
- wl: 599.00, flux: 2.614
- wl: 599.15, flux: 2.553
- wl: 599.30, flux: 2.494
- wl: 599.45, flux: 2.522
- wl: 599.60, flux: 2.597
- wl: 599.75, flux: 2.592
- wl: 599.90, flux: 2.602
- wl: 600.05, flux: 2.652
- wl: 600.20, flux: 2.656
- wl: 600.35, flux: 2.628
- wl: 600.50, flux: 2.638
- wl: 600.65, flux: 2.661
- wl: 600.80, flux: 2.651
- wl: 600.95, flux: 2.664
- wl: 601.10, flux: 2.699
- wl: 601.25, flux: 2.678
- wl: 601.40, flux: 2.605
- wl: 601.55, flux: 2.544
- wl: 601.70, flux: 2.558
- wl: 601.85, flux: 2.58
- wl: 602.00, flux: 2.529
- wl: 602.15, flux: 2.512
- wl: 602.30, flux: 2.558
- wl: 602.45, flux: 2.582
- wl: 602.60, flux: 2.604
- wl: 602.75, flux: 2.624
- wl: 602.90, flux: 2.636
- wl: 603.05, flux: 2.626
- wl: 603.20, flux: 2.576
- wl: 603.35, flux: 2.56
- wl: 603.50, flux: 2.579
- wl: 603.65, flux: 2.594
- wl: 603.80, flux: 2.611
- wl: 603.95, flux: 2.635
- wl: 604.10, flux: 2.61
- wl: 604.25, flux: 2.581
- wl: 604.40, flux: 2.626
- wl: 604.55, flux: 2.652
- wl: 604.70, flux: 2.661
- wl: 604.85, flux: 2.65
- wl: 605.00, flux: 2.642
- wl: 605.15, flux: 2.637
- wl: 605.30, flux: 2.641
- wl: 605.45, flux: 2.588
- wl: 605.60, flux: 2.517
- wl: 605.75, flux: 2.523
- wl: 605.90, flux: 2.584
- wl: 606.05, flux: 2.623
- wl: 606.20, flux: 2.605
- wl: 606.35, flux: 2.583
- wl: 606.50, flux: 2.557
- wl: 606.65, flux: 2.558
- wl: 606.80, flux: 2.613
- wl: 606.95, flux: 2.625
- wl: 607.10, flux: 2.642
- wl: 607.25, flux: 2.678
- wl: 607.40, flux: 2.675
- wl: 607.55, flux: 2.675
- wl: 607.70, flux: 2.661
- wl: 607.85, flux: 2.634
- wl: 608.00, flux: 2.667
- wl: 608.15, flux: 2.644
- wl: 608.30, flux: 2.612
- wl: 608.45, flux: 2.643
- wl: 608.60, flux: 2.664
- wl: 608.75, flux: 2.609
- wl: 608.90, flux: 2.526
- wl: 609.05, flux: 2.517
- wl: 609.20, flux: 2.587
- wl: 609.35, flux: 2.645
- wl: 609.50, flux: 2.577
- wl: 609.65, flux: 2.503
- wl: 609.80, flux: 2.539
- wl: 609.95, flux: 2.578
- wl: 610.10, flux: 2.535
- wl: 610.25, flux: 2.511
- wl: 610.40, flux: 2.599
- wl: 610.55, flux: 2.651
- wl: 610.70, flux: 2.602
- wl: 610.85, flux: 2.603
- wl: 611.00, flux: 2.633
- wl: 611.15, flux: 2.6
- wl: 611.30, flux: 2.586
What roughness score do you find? 1.67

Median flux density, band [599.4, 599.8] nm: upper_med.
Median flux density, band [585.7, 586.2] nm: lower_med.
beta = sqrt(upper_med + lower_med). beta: 2.28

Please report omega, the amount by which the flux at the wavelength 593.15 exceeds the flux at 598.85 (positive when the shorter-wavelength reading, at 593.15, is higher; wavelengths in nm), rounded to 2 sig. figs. -0.027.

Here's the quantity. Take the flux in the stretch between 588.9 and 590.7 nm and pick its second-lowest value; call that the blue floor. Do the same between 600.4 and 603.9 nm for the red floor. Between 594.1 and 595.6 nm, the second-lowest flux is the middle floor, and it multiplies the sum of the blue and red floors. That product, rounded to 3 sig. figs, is 12.3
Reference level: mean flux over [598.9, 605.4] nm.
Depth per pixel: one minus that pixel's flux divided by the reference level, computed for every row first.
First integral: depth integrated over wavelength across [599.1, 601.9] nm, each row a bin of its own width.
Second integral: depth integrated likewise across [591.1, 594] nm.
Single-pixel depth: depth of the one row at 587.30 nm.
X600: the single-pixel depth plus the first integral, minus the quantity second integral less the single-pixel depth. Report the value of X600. -0.15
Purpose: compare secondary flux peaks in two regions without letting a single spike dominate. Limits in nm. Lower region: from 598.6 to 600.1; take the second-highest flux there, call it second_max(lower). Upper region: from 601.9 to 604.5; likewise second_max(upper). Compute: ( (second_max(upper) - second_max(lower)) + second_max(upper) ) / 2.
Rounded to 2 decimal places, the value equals 1.30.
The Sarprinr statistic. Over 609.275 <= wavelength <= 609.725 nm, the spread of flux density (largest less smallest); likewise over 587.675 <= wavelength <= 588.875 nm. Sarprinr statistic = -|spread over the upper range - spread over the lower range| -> -0.20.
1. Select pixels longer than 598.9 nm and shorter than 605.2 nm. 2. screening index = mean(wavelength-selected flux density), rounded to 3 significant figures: 2.61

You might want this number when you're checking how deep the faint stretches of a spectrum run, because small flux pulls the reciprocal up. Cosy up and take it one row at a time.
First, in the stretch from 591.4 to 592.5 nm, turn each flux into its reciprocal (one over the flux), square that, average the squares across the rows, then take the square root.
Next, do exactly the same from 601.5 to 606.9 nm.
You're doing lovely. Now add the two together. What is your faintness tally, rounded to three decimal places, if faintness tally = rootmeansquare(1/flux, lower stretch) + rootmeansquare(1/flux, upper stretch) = 0.765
